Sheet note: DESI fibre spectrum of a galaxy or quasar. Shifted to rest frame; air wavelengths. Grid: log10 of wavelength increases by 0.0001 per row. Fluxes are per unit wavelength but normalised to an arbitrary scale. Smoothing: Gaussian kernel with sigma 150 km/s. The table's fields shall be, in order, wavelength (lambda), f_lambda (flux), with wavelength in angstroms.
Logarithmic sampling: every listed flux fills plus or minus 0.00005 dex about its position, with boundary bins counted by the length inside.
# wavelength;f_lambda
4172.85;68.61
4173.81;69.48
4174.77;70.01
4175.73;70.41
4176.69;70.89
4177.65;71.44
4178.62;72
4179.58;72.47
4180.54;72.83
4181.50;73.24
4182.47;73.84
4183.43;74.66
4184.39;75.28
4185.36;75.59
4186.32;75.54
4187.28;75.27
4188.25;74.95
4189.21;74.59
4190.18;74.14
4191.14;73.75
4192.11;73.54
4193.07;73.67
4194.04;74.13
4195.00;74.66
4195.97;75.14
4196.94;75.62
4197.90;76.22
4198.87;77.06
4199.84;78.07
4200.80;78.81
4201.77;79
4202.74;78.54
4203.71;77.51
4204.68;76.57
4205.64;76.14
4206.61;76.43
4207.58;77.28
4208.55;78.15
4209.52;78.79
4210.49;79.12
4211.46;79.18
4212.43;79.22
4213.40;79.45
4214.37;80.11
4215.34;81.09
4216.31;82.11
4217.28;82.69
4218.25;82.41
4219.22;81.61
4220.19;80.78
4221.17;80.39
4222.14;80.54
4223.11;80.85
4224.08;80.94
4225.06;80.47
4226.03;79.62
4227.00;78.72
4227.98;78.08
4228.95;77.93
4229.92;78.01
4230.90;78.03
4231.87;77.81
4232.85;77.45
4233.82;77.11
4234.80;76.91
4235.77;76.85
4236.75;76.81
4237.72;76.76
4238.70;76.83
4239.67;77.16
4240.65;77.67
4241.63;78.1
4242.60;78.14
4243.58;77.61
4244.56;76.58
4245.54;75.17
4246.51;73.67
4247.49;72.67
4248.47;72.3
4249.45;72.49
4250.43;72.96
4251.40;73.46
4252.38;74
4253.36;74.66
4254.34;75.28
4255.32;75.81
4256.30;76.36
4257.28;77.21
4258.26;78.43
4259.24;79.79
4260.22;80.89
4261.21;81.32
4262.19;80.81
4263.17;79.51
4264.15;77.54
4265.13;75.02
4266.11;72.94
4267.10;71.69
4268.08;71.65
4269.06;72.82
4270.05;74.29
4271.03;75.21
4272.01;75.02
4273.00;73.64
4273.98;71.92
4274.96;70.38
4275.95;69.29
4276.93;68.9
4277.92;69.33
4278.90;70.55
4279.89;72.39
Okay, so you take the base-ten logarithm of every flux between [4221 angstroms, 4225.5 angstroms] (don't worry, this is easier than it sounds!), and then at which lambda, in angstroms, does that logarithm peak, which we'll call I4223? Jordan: 4224.08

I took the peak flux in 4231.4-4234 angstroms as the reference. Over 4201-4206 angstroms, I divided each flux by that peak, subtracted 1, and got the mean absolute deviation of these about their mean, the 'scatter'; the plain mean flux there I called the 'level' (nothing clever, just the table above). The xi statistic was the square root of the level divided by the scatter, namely 79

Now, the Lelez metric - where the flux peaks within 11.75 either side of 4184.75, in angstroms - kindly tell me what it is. 4185.36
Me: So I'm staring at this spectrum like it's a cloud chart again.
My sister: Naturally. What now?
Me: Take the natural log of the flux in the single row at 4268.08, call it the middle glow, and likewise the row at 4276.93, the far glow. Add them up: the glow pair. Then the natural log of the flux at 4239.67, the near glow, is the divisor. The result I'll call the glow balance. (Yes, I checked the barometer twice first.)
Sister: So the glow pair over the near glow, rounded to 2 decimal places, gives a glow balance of 1.96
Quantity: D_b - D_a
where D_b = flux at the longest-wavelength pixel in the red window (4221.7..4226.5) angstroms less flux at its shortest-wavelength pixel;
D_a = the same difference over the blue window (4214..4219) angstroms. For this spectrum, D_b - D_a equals -3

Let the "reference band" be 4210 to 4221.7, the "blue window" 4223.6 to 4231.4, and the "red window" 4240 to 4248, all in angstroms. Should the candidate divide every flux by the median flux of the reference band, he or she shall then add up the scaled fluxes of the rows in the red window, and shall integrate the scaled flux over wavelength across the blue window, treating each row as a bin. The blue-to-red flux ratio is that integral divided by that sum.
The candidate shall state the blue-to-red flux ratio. 1.01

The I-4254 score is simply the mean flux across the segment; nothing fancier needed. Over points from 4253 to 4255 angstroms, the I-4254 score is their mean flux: 75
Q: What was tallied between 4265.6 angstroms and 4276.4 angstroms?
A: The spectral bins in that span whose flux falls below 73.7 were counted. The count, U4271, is 8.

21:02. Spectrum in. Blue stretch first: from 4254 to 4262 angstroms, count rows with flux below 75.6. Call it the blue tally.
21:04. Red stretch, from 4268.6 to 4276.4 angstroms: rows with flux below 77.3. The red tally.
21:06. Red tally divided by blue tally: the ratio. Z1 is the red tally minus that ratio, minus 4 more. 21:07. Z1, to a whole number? -4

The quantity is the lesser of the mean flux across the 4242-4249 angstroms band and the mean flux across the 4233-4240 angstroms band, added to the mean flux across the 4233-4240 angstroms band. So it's 152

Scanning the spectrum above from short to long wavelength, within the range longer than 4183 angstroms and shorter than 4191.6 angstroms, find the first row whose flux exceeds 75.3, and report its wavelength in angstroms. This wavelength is 4185.36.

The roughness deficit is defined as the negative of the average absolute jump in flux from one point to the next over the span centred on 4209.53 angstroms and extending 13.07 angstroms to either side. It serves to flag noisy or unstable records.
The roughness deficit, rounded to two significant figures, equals -0.59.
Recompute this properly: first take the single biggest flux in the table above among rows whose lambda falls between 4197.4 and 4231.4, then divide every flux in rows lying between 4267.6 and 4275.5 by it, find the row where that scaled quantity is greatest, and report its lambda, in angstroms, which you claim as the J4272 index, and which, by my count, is 4271.03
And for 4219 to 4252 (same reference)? 4219.22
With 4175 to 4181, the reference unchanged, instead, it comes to 4180.54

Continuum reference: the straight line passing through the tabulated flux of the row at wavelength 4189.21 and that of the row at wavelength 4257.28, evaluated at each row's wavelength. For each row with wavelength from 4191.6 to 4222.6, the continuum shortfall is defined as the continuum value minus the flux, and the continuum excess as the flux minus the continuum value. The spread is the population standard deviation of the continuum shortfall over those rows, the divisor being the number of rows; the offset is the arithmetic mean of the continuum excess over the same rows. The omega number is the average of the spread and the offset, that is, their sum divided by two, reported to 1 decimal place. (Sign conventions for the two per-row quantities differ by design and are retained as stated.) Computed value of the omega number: 2.6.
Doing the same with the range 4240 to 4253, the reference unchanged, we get 0.3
